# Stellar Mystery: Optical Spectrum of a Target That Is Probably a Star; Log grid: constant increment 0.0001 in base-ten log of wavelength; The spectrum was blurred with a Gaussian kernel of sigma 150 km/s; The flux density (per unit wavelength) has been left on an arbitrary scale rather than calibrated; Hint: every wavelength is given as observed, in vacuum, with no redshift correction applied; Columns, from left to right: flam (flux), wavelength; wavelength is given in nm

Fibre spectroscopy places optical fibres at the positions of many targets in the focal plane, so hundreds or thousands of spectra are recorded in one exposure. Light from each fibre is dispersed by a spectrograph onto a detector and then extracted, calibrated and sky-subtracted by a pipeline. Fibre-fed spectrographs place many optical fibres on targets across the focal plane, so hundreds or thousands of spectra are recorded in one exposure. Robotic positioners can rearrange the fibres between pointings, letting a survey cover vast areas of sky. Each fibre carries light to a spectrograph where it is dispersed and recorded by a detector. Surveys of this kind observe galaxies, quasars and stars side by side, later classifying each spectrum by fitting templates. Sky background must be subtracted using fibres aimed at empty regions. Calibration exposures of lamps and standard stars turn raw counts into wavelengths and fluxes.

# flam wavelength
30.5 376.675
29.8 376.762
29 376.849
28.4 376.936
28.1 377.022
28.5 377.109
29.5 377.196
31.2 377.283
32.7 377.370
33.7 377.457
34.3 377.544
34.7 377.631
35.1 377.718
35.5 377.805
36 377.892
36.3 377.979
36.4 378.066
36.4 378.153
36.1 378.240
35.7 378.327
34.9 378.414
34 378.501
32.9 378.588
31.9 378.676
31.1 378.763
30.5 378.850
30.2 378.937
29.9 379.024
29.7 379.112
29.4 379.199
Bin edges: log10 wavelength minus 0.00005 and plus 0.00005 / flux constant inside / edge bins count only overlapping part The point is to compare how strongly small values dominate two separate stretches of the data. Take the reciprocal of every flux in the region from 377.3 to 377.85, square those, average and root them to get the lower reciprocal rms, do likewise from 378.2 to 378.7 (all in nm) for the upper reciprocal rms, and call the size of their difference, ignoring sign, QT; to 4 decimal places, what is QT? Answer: 0.0001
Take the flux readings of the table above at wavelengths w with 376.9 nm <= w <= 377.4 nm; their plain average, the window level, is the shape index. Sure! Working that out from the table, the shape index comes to 30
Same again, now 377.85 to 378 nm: 36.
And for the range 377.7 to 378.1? 36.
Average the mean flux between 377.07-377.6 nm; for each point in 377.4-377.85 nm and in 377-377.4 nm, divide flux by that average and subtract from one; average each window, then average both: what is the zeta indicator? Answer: -0.02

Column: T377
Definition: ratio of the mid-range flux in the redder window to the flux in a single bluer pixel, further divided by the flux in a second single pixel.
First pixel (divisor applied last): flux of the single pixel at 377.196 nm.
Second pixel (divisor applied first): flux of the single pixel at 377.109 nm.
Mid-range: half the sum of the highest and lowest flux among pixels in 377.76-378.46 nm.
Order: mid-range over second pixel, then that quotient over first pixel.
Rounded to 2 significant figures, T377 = 0.042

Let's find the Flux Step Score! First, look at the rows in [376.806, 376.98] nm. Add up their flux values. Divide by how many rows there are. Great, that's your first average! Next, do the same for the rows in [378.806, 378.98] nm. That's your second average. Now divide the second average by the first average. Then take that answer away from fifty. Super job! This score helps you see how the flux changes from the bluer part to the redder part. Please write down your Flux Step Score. 48.9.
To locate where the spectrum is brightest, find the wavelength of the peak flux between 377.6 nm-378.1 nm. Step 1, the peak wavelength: 378.066 nm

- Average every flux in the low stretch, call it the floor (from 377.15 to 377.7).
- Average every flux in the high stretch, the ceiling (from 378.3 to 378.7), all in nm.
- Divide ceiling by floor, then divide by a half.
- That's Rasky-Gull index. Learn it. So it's 2.07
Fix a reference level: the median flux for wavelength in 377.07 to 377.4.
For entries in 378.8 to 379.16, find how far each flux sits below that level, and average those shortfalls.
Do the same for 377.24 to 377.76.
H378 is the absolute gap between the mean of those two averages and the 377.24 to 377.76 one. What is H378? 1.8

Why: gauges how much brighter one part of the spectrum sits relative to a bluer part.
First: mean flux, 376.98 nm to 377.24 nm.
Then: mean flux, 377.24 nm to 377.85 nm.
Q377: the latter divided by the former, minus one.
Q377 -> 0.18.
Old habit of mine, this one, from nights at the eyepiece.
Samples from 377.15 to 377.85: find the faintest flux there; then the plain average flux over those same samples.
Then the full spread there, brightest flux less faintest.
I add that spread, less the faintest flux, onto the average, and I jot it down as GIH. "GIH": 9.8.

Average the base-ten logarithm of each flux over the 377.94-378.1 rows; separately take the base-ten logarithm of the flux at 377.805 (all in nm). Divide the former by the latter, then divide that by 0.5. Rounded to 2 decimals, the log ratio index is 2.01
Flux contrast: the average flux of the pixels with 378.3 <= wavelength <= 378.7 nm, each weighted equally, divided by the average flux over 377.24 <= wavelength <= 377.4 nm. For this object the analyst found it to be 1.1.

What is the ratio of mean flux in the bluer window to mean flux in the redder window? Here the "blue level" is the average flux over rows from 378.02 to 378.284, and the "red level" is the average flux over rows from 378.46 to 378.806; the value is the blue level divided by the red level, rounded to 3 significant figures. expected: 1.12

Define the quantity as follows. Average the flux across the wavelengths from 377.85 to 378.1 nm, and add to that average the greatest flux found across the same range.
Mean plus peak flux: 73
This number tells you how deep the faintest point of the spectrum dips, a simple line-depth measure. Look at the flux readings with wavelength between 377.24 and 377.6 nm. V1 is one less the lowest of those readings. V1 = -30.2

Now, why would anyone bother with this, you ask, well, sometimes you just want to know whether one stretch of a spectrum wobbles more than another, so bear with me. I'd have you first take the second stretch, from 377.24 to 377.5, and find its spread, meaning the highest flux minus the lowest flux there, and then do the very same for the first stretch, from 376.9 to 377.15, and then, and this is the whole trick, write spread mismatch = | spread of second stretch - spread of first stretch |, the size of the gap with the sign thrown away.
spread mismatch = 2.1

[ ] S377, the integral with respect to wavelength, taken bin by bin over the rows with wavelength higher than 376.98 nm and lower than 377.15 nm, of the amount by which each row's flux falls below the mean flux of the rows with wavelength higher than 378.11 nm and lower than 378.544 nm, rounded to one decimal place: 1.2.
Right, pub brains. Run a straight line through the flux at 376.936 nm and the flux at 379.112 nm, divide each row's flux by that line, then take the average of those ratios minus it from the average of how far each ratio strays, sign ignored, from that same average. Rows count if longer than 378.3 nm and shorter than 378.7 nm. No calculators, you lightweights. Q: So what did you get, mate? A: -1.11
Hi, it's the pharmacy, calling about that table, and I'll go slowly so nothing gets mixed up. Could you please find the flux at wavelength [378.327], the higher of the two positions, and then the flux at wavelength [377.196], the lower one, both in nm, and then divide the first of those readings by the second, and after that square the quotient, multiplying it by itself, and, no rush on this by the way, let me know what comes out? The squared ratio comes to 1.46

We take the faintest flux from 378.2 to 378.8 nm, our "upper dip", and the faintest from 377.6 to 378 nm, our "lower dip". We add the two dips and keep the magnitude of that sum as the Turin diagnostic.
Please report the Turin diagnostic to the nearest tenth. 65.8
